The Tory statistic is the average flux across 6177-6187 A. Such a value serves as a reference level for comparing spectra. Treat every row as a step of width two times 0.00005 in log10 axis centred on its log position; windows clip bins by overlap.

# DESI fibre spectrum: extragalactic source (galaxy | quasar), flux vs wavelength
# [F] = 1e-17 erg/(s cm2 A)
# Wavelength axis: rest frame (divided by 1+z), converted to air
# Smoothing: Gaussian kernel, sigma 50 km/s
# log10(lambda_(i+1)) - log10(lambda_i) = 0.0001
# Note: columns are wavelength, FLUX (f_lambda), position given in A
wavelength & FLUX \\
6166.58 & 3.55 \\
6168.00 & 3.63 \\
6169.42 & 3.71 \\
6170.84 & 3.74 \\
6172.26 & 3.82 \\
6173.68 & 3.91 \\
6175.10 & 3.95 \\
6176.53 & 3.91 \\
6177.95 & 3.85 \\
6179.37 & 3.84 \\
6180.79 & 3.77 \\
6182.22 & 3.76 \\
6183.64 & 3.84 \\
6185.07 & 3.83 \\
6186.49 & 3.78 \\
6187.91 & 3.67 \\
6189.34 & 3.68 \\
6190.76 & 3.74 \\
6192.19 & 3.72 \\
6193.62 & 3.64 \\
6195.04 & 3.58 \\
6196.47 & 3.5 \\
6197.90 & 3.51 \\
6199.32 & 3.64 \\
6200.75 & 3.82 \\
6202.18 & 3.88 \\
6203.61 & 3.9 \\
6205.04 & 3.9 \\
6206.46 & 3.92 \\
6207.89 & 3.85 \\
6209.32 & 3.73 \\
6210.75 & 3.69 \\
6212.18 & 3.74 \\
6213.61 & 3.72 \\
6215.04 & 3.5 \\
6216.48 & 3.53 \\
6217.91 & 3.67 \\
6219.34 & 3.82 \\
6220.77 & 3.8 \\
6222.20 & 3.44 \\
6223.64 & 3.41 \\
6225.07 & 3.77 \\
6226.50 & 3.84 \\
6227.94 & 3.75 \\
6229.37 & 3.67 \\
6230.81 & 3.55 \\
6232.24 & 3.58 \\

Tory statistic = 3.81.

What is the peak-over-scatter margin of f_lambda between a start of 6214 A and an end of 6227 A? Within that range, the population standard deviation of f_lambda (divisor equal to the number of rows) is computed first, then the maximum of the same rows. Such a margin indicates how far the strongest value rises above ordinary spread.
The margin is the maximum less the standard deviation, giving 3.68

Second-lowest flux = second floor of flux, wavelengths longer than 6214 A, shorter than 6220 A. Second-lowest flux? 3.53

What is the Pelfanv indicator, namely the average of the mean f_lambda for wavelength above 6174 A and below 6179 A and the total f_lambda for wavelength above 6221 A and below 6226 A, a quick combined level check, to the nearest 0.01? 7.26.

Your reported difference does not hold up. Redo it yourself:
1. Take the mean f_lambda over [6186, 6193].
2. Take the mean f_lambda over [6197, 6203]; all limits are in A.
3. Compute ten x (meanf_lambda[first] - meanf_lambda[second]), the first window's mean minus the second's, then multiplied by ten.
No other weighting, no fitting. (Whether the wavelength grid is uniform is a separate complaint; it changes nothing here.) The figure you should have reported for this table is 0.05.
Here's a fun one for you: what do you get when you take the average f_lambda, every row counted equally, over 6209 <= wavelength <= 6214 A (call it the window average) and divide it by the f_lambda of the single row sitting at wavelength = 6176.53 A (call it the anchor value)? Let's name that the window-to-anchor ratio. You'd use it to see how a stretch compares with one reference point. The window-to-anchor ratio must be 0.95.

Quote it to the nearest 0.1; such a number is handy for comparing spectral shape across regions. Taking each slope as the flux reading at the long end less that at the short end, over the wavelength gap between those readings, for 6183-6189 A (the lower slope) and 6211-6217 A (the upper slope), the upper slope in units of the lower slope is 1.2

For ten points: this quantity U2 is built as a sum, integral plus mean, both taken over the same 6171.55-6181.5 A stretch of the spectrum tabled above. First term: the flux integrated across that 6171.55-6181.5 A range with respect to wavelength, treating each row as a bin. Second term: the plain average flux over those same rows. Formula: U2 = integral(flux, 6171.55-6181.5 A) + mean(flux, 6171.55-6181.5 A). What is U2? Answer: 42.3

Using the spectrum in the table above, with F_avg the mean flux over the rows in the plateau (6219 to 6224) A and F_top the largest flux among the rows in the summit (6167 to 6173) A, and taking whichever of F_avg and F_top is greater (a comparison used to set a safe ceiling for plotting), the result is 3.82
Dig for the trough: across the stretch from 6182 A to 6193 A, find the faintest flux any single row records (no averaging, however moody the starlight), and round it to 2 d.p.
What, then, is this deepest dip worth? 3.67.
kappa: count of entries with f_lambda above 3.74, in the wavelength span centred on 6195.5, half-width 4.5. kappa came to 0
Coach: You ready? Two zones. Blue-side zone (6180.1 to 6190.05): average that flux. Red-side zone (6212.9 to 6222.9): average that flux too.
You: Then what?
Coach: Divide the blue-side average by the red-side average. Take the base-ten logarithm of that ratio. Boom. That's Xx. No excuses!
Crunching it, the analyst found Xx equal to 0.014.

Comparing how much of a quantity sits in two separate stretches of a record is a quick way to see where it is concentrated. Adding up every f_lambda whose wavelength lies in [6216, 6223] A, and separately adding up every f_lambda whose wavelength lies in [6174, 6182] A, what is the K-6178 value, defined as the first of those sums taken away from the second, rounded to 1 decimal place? 1.1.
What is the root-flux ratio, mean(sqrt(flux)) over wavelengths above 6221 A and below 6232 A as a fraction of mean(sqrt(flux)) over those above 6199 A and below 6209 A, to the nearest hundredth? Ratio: 0.97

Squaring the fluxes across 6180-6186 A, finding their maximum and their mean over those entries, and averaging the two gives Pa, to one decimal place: 14.6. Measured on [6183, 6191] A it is 14.4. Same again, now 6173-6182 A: 15.3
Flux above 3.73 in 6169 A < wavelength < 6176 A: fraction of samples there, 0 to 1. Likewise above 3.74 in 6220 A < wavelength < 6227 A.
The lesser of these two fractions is 0.60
